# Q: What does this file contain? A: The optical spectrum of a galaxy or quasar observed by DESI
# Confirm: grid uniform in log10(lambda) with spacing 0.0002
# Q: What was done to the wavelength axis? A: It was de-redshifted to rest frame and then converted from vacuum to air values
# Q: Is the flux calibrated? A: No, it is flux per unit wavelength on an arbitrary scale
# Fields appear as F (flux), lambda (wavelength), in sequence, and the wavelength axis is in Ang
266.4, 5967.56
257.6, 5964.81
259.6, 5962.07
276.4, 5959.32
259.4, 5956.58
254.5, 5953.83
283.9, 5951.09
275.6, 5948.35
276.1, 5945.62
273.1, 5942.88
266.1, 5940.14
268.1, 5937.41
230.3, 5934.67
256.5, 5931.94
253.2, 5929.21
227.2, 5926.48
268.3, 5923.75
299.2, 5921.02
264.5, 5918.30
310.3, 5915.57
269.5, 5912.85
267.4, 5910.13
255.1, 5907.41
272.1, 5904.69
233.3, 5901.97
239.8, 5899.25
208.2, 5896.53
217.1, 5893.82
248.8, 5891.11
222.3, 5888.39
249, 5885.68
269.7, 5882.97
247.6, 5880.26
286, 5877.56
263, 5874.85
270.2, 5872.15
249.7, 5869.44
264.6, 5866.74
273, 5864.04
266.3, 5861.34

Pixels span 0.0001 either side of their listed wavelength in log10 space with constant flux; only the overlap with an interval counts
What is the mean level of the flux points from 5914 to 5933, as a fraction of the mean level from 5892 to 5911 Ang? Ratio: 1.11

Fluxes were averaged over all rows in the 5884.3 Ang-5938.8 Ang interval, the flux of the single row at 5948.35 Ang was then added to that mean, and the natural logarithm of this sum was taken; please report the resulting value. 6.27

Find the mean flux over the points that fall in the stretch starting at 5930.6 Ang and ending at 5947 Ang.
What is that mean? 262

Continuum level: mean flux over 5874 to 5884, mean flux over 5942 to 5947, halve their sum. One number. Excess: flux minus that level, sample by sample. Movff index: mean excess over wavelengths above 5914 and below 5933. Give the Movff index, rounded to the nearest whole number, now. -2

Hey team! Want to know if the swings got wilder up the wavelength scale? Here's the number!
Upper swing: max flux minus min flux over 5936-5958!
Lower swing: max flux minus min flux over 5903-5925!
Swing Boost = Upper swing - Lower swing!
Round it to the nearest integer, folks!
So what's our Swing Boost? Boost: -26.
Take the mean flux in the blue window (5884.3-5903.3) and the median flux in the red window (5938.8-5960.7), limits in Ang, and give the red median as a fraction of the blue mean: 1.19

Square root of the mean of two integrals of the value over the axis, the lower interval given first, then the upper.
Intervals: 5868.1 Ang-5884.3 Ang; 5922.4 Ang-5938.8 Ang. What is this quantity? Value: 64.8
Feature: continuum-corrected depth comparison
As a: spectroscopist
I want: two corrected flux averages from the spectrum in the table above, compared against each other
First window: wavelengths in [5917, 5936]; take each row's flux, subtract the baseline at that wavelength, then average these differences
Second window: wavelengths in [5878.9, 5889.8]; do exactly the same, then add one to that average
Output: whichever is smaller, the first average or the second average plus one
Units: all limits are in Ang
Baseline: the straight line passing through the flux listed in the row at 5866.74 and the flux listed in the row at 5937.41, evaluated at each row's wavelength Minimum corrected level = -17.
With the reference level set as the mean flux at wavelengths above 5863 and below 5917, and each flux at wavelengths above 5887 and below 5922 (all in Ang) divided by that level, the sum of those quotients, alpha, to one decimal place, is 12.9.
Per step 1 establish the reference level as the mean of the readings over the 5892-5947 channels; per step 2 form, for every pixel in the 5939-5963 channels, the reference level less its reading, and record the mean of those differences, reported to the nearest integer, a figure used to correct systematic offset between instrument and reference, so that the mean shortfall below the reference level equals -12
